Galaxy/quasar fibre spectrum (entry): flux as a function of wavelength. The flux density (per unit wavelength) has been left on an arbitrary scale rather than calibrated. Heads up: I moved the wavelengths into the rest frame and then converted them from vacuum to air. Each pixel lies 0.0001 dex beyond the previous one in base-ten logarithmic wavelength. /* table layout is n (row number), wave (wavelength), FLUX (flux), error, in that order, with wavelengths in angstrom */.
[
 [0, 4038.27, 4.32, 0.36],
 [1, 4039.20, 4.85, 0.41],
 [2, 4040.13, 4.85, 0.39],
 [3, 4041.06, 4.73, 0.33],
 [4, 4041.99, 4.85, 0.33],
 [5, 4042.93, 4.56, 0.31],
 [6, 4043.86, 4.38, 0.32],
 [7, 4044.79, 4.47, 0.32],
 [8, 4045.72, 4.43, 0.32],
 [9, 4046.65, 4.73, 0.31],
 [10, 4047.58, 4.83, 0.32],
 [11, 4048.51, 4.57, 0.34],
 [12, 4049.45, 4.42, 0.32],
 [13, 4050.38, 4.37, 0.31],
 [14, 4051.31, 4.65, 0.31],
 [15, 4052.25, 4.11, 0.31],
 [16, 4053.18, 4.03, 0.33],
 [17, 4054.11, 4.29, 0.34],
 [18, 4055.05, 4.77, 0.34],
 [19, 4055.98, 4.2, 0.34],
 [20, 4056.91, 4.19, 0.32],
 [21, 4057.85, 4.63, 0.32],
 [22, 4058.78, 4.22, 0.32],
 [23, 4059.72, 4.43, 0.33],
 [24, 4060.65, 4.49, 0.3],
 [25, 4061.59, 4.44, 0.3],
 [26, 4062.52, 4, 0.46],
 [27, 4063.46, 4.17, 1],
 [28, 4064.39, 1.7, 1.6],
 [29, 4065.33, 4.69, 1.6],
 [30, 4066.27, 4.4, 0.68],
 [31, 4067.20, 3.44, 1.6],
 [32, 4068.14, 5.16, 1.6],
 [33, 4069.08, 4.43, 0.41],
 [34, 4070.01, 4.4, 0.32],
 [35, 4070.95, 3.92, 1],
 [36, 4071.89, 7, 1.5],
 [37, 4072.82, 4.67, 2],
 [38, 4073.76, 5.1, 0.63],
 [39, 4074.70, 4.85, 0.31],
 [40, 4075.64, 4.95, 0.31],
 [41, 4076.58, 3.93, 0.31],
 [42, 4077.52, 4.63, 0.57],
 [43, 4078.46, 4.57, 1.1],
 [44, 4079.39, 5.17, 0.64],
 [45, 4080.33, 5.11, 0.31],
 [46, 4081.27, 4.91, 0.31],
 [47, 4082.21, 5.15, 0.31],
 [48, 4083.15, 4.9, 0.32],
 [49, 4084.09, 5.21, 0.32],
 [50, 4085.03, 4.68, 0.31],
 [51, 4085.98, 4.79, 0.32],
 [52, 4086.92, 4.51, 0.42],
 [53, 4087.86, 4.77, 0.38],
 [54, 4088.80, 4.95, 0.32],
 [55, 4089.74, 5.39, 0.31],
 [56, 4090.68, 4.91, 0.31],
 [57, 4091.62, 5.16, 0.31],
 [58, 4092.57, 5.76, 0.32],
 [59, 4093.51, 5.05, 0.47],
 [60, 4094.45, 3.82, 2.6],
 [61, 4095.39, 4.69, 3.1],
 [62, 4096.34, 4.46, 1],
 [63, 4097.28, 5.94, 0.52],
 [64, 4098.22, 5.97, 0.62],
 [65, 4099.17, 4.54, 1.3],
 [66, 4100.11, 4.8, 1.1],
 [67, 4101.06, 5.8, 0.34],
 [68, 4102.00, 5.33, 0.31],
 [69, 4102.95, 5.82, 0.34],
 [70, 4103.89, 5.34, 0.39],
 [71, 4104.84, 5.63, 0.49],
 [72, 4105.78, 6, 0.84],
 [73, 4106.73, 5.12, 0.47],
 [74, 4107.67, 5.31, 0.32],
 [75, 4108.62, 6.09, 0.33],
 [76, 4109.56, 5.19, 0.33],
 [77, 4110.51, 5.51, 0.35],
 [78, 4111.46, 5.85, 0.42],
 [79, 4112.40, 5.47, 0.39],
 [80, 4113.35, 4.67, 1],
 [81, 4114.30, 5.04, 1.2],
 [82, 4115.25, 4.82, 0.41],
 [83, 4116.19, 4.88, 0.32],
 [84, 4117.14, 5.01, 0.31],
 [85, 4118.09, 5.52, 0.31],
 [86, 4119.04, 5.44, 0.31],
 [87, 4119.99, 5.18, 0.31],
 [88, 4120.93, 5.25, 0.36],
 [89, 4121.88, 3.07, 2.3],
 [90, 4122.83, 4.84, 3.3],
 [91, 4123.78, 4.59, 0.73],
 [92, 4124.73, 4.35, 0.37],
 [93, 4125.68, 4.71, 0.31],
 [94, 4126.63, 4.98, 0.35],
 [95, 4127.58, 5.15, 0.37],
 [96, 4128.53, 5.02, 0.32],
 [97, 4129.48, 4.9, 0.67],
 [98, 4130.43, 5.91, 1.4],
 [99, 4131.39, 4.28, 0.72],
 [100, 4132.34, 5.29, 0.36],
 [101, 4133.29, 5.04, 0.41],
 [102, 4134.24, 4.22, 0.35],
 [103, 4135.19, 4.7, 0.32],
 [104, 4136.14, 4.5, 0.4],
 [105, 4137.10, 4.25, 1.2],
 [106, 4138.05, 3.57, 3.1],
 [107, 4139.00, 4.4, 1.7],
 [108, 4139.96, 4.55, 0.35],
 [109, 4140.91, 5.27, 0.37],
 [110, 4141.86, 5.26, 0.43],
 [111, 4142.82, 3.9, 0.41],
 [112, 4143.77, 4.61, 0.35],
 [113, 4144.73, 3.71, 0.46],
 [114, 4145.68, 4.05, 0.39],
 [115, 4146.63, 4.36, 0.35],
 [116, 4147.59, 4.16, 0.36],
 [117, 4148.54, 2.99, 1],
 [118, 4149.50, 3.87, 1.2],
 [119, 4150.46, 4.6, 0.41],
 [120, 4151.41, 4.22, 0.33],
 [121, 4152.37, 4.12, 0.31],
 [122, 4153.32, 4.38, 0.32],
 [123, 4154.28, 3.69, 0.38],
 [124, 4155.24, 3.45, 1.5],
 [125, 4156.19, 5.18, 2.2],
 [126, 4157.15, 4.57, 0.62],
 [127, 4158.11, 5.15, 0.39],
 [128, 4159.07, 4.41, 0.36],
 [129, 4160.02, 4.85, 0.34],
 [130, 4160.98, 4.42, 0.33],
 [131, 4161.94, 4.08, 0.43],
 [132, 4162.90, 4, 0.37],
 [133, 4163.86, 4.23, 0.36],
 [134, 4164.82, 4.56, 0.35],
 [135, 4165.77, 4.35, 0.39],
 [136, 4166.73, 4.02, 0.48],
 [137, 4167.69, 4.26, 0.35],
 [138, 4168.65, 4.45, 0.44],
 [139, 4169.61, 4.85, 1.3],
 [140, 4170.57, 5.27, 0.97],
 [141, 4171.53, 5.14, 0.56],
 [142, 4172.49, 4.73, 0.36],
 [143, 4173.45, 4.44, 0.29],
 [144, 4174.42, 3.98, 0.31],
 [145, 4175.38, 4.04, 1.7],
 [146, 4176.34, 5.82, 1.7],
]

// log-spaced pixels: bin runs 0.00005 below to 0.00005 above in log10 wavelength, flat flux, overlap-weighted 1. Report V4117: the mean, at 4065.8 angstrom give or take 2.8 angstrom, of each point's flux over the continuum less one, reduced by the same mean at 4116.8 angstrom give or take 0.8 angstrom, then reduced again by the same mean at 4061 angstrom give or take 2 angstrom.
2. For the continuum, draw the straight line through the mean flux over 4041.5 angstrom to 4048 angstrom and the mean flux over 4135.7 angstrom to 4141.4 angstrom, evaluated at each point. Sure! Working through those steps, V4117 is -0.20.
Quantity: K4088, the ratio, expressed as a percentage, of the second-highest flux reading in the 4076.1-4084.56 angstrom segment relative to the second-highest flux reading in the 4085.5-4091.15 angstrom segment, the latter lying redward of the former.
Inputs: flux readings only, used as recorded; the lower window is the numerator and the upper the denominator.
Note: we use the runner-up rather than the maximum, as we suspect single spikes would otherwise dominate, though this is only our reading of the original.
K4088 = 104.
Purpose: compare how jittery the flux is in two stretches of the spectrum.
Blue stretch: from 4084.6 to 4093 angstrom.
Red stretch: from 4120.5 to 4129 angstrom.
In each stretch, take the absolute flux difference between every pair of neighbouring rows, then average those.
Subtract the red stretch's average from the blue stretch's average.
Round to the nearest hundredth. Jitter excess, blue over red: -0.35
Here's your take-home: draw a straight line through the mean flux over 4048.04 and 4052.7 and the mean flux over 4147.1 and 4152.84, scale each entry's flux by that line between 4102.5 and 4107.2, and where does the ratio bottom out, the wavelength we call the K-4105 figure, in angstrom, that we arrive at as 4106.73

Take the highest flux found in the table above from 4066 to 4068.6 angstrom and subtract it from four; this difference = -1.2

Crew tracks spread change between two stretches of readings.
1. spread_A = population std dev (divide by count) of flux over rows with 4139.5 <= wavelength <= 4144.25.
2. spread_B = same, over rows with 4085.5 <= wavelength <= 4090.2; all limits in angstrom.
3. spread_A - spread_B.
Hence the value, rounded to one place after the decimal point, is 0.2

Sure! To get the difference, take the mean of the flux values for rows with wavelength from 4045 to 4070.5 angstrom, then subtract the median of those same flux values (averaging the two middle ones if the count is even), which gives -0.12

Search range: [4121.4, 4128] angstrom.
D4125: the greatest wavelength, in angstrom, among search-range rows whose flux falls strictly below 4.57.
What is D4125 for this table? 4124.73 angstrom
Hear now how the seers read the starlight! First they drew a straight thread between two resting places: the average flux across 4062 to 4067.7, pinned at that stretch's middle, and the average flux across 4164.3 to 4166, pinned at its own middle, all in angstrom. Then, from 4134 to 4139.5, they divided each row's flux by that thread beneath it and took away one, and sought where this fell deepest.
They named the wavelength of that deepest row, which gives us 4138.05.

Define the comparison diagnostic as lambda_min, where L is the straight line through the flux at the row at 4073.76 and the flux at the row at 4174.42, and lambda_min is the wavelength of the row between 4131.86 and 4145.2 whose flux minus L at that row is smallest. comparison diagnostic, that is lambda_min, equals 4138.05 angstrom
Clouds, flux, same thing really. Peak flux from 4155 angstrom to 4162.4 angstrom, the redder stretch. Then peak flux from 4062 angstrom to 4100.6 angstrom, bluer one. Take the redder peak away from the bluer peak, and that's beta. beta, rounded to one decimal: 1.8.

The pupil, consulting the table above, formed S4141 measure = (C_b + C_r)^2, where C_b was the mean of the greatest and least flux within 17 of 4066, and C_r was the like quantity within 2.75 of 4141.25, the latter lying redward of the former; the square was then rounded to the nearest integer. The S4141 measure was 80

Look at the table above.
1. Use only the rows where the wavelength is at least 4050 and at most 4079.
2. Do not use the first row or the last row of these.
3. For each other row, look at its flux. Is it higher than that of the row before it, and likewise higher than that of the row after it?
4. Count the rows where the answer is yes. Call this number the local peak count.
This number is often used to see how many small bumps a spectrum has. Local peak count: 11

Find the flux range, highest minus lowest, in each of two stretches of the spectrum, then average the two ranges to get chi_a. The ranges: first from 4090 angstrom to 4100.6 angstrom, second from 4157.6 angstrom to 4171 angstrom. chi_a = 1.71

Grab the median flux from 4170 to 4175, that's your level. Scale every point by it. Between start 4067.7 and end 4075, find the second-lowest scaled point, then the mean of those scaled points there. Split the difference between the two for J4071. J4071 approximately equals 0.99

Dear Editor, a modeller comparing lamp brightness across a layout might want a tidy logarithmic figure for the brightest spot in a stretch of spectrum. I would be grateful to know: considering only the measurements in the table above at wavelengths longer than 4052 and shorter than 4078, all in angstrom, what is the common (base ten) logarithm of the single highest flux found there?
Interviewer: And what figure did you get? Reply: 0.845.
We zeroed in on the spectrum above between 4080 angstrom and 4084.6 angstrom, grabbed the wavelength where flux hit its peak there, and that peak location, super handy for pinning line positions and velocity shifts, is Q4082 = 4084.09 angstrom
